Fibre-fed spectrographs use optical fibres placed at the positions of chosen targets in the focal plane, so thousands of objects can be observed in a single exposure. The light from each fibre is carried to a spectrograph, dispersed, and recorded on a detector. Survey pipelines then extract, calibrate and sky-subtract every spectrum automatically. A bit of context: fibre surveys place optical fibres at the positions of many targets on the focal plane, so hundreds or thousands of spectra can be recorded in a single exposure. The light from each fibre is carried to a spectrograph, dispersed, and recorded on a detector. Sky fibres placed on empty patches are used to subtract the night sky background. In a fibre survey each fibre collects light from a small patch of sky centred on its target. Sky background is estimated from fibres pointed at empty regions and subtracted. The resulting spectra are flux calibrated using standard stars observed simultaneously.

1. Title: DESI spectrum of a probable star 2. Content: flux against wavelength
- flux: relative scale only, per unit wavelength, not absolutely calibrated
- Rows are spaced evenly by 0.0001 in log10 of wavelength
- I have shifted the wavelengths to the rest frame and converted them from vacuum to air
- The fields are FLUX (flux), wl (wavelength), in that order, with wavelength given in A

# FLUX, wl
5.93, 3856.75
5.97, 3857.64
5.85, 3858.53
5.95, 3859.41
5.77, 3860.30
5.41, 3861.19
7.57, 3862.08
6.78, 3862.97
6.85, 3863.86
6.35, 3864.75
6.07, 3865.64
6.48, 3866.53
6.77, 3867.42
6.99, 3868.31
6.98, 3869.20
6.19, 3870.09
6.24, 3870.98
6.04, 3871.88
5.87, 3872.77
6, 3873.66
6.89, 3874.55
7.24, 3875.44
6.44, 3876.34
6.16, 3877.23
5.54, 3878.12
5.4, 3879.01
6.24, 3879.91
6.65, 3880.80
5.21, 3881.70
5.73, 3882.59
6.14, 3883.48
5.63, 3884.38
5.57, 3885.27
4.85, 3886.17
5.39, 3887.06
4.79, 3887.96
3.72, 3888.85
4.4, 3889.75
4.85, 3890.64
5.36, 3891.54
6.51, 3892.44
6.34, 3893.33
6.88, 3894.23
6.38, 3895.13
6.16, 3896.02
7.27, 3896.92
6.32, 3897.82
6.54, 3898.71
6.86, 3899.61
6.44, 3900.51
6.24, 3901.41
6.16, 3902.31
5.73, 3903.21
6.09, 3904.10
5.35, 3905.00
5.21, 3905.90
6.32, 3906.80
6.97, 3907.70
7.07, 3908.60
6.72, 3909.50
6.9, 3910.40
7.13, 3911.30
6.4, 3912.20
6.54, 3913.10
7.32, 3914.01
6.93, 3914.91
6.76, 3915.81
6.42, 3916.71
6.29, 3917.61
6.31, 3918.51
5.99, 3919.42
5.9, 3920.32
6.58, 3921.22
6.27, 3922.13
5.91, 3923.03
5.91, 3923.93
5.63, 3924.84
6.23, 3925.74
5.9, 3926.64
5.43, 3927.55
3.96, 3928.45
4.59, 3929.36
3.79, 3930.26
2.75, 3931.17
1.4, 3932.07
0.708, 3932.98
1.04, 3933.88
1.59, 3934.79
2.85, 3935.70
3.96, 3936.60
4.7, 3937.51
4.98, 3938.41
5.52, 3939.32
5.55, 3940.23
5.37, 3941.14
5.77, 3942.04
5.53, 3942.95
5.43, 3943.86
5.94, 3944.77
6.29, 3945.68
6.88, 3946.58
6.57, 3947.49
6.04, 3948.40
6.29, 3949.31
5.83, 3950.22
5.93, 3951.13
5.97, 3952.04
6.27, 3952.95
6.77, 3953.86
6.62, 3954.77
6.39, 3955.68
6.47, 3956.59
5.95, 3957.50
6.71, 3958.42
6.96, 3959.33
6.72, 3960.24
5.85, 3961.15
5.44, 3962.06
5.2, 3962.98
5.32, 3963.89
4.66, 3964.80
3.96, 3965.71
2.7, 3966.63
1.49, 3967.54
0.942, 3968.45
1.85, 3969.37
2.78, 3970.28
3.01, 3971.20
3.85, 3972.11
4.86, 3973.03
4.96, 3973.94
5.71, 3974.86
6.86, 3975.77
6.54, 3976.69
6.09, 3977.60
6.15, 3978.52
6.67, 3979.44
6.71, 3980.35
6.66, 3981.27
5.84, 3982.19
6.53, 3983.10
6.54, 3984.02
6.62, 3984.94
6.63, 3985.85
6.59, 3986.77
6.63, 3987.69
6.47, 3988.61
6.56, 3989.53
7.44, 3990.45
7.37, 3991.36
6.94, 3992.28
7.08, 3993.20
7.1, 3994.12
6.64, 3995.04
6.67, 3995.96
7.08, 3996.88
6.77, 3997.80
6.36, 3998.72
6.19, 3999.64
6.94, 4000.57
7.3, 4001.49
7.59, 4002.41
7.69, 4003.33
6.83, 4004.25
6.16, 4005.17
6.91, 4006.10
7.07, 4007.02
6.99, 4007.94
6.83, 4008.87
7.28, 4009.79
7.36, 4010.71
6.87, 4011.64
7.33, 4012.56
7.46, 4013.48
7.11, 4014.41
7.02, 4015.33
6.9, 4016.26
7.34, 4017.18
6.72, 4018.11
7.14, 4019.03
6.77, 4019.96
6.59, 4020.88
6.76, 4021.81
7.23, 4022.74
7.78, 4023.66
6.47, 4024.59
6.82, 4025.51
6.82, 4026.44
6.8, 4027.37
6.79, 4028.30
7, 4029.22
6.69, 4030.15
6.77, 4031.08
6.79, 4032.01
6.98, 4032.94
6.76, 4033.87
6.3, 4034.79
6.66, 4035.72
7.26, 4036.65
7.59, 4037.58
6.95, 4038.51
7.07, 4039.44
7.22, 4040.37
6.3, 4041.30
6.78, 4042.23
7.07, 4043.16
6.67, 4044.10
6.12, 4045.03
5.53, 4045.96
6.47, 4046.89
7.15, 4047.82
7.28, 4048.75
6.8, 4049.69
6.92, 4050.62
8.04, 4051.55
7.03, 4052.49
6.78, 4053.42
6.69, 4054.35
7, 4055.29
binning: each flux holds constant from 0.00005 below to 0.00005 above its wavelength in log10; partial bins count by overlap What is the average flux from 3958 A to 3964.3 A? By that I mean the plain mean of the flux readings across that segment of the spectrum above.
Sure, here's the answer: 6.0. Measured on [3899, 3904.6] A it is 6.3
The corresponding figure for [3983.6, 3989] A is 6.6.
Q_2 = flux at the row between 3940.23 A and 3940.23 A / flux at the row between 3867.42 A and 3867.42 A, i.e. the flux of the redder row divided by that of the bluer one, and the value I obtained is 0.82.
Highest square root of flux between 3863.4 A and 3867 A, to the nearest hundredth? 2.62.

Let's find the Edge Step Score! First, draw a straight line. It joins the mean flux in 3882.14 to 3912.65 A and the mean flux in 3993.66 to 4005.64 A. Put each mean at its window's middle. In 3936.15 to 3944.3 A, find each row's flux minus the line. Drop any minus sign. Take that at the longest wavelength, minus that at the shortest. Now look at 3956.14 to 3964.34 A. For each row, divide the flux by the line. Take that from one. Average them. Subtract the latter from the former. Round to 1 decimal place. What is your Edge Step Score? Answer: -1.5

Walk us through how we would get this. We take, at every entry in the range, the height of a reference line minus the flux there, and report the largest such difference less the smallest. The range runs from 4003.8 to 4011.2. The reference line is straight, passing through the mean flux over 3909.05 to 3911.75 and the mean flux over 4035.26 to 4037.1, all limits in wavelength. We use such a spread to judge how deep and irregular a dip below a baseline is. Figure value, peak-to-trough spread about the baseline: 1.2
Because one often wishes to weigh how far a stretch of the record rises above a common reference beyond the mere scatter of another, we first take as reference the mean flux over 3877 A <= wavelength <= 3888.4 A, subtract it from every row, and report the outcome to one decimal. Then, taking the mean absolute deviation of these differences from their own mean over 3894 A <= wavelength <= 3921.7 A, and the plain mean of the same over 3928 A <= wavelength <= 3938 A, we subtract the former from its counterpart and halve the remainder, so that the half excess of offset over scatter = -1.6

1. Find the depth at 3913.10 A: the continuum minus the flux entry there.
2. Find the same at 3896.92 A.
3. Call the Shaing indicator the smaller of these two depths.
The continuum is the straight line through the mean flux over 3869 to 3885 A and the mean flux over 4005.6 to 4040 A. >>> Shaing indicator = -1.0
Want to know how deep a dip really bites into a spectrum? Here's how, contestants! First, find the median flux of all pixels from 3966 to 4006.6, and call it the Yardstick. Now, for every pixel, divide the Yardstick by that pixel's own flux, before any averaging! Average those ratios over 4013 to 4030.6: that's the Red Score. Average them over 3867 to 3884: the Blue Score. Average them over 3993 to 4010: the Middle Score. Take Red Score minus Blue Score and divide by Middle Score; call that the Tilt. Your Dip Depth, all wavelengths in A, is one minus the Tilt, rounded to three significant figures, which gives 1.12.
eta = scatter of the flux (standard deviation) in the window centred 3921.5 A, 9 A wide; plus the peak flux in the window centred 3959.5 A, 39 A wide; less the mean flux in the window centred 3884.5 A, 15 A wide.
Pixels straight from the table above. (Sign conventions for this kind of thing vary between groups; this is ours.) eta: 1.8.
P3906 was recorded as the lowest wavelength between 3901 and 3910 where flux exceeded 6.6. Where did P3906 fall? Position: 3907.70 A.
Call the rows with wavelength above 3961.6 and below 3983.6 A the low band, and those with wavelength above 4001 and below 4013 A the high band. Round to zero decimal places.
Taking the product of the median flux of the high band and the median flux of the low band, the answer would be 37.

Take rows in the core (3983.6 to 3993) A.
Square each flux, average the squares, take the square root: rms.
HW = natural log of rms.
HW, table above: 1.92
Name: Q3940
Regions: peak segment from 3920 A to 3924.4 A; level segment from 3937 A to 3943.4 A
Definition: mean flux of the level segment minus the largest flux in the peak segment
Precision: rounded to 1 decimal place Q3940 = -1.2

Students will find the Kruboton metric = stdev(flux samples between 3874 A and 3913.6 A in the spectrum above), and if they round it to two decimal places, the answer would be 0.80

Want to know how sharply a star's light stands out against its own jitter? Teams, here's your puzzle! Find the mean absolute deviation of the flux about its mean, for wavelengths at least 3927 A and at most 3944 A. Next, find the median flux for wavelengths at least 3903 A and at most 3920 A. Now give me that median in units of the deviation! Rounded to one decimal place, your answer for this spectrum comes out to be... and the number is 4.5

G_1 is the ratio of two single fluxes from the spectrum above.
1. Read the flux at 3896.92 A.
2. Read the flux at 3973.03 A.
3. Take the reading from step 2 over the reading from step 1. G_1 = 0.67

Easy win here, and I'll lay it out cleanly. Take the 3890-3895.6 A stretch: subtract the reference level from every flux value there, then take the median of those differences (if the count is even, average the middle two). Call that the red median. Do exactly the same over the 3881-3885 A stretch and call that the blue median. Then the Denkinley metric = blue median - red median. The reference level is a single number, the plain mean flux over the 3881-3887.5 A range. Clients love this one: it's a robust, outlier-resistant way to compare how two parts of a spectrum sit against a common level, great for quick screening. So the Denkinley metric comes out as -0.7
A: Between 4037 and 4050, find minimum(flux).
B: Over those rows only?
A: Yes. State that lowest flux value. 5.53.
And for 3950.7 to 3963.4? 5.2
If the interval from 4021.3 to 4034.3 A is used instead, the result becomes 6.47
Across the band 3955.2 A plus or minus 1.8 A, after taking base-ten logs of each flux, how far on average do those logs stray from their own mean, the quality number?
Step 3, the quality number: 0.009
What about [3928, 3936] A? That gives 0.243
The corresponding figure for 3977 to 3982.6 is 0.022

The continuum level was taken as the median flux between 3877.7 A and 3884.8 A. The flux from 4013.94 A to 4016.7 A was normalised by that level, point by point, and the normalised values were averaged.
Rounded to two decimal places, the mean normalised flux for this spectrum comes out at 1.23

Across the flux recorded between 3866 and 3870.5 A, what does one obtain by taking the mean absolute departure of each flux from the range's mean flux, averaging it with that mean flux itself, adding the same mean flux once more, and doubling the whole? 20.3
